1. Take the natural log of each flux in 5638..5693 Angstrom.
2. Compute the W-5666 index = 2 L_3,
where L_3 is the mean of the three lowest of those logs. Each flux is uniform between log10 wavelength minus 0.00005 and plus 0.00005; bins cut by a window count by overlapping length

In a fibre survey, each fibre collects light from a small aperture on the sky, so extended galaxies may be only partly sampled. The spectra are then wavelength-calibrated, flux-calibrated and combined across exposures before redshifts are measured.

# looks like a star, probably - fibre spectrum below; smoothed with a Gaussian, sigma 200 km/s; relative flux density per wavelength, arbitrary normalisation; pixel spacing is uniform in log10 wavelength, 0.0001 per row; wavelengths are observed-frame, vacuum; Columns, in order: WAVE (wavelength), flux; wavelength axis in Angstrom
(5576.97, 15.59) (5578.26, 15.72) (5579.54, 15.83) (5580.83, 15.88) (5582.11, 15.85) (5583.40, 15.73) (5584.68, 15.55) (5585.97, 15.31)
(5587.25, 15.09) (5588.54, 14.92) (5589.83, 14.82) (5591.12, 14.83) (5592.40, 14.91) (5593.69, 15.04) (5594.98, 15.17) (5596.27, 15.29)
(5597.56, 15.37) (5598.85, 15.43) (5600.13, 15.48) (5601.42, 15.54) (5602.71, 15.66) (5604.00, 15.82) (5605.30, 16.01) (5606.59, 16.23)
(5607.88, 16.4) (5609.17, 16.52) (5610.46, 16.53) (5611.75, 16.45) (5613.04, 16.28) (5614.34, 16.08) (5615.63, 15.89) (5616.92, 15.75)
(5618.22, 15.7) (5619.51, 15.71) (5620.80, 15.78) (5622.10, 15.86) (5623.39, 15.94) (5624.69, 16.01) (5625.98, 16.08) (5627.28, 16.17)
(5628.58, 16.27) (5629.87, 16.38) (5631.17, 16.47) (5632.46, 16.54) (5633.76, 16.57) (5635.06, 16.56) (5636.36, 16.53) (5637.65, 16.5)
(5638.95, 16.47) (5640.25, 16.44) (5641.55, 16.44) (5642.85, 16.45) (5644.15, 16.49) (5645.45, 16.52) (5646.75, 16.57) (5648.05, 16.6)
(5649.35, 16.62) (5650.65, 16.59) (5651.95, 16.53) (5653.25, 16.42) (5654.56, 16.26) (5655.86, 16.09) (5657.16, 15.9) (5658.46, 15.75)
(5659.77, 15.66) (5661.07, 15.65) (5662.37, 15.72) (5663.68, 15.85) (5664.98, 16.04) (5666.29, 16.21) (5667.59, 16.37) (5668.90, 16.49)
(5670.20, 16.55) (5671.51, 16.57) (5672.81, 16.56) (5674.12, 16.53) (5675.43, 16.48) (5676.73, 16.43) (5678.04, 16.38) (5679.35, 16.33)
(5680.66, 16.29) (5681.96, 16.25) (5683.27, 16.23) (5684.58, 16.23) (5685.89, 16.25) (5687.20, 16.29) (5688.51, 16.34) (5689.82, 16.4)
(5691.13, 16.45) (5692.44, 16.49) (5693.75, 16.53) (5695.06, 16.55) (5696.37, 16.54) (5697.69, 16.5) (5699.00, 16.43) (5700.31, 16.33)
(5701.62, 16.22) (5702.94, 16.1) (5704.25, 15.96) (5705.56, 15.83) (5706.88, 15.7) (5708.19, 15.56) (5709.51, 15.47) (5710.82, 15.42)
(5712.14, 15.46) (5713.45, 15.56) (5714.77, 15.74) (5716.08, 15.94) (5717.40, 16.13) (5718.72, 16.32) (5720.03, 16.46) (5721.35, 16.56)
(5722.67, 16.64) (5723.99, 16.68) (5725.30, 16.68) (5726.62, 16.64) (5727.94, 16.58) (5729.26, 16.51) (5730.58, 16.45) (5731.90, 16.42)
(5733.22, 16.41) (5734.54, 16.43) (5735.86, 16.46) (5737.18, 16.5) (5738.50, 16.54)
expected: 5.50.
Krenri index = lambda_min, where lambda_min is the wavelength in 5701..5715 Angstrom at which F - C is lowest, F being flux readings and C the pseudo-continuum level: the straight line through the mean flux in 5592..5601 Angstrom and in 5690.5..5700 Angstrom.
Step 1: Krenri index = 5710.82 Angstrom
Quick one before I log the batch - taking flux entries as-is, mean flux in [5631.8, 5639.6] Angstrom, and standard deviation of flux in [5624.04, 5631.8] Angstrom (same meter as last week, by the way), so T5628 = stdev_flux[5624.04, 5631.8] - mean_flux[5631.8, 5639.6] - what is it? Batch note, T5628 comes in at -16.4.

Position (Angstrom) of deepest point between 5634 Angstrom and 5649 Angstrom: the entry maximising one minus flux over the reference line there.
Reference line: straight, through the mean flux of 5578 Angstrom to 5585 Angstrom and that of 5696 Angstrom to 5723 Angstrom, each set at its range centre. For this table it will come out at 5641.55 Angstrom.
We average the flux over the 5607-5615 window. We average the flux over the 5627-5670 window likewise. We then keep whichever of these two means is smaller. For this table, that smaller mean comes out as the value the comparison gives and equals 16.3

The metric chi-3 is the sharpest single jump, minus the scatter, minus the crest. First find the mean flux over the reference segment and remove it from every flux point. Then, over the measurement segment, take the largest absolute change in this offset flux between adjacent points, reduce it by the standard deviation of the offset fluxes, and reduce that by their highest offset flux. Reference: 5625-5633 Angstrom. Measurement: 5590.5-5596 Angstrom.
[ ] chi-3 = 1.1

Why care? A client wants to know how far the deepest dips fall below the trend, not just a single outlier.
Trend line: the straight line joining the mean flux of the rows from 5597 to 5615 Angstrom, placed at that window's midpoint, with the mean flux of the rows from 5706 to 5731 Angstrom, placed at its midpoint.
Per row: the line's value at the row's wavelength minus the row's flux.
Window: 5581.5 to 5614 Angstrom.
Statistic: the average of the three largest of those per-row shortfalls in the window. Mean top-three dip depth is 1.1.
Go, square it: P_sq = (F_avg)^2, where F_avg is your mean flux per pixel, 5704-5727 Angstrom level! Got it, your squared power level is 257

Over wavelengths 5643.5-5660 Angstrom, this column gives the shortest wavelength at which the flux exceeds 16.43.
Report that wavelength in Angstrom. 5644.15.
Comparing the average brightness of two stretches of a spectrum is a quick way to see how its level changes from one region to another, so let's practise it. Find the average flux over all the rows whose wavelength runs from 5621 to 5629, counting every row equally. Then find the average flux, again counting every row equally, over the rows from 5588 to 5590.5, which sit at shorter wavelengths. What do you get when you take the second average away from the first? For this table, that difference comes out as 1.2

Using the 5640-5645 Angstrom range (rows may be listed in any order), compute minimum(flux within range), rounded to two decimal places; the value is 16.44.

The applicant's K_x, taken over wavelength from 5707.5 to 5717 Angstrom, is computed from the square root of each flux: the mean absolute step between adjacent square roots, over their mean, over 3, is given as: 0.0012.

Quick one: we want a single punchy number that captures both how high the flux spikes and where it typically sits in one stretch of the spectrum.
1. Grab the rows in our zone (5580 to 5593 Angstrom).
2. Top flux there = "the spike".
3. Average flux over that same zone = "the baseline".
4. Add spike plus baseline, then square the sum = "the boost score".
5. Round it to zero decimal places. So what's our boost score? 972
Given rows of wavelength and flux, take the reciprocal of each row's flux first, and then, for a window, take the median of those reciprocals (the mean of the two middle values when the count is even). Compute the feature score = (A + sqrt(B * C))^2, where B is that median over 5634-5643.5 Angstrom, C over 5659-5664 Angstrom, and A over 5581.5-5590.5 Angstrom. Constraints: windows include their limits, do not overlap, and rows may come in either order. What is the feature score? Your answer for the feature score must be 0.0163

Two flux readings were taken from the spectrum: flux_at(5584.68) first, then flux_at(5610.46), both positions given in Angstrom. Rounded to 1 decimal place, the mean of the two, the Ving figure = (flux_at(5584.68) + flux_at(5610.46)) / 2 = 16.0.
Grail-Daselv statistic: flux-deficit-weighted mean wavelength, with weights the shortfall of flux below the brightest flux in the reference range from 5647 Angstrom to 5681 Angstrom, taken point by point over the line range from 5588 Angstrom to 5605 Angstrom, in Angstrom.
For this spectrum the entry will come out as 5595.2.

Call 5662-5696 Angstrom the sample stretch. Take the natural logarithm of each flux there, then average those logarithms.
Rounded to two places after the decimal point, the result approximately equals 2.79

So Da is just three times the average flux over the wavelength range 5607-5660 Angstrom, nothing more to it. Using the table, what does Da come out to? 48.8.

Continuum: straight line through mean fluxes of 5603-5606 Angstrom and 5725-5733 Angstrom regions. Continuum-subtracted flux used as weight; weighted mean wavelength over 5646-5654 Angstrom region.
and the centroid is 5649.7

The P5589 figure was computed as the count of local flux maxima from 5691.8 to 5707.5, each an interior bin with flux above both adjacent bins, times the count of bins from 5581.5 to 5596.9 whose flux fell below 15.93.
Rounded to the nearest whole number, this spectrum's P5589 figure 12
